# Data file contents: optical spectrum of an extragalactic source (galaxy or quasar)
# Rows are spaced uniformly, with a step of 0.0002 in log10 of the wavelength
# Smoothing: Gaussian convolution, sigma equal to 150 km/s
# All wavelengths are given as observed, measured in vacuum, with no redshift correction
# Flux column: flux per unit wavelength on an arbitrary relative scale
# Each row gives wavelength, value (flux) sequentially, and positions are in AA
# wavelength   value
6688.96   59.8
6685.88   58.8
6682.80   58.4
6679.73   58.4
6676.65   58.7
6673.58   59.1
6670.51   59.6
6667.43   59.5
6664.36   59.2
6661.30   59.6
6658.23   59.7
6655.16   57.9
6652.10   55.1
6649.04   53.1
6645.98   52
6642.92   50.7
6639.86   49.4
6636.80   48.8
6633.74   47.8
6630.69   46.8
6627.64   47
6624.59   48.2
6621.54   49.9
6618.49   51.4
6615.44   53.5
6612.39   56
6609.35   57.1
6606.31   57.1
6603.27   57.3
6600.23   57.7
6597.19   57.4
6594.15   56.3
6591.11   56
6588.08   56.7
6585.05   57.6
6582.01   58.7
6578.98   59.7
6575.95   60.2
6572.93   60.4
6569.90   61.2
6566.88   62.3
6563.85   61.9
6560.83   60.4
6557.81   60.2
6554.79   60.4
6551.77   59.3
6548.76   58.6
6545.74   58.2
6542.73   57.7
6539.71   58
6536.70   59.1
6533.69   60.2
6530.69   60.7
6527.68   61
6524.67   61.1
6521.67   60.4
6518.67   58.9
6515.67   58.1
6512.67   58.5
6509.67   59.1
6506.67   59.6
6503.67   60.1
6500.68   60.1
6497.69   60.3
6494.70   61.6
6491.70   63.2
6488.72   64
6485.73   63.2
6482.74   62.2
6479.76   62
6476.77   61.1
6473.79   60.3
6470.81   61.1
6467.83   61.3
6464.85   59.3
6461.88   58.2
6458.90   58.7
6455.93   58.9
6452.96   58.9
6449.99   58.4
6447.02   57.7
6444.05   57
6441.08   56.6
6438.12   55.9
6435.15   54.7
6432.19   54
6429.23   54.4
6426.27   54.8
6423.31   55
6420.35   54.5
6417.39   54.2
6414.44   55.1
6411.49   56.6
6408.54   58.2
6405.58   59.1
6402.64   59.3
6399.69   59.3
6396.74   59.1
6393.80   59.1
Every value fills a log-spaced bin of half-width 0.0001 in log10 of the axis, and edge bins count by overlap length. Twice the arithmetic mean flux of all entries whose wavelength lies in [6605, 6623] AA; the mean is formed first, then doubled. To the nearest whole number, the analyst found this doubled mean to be 108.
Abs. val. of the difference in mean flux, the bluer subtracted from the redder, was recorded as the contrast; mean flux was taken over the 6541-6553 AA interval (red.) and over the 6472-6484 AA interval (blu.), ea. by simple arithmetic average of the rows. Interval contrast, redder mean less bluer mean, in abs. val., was 3.0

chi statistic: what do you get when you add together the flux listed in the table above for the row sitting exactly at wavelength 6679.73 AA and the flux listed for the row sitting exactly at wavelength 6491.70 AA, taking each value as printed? 122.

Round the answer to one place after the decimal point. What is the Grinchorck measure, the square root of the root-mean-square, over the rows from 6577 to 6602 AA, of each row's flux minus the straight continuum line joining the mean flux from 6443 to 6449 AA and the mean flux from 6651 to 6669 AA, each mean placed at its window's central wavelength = 1.2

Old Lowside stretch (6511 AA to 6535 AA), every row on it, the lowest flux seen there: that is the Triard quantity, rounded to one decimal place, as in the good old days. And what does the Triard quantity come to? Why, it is 58.1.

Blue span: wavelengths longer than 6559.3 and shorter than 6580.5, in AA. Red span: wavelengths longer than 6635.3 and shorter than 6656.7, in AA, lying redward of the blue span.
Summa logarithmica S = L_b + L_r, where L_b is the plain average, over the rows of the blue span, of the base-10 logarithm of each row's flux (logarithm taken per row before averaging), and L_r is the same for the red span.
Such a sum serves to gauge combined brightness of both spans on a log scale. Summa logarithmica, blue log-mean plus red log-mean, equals 3.50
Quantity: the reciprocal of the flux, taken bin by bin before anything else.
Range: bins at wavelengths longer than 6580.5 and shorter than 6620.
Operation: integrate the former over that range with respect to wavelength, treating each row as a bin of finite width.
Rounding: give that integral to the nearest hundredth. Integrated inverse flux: 0.70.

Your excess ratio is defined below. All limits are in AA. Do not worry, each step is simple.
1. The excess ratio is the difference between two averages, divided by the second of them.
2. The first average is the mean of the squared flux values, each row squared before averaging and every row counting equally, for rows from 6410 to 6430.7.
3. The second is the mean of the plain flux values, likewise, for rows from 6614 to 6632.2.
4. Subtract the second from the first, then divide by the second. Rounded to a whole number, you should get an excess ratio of 60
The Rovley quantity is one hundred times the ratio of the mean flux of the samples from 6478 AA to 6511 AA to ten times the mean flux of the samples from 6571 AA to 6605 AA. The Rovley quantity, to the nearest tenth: 10.6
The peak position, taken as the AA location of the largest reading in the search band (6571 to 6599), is 6572.93 AA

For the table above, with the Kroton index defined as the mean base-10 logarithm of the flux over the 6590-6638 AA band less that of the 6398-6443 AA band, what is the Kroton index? -0.026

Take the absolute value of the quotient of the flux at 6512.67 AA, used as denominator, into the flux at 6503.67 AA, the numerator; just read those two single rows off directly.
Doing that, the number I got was 1.03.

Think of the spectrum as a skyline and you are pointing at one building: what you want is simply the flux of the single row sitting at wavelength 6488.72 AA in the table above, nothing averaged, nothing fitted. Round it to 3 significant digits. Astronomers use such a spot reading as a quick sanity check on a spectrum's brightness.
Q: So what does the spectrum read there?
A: 64.0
